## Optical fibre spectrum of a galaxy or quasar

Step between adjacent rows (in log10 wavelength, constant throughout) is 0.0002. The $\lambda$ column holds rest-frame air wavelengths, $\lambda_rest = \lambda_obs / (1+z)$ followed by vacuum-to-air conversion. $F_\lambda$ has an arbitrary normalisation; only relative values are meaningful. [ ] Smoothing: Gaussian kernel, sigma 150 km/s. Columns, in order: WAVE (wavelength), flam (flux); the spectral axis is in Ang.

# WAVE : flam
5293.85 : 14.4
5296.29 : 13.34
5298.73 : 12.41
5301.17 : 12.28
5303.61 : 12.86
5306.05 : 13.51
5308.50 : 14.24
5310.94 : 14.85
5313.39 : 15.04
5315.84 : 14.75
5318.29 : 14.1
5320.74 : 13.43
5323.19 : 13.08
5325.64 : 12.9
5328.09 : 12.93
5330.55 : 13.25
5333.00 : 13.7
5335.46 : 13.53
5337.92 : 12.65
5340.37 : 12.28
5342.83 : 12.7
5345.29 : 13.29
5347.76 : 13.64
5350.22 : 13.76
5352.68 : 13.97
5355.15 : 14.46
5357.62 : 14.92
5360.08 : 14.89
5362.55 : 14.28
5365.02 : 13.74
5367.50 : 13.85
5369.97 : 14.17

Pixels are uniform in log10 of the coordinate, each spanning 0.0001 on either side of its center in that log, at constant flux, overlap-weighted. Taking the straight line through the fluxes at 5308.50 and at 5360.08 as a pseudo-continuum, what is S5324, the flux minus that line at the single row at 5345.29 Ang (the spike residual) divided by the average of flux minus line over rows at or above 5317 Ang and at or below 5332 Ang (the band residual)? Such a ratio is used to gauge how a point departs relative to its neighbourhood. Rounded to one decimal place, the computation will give 1.2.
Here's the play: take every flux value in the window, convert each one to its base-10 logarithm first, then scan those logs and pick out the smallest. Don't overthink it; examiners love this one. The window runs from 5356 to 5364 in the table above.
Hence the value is 1.15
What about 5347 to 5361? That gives 1.13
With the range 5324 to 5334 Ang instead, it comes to 1.11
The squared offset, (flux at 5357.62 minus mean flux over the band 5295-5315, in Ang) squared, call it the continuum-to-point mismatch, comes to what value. 1.8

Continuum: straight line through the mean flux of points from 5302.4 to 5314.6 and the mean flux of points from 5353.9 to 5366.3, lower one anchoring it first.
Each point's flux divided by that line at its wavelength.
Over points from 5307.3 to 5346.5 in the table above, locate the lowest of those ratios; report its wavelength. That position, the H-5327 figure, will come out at 5340.37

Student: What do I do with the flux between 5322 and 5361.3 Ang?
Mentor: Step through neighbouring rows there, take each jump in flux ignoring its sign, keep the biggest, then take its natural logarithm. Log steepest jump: -0.13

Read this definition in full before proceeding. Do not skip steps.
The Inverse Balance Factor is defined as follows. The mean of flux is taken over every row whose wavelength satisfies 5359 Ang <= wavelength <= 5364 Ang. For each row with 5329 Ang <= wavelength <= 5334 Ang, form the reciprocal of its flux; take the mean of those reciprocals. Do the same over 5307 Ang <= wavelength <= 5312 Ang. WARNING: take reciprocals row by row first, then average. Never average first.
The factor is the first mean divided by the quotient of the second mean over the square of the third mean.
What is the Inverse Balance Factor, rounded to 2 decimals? 0.93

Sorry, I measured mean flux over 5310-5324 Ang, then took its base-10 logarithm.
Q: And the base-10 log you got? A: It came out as 1.15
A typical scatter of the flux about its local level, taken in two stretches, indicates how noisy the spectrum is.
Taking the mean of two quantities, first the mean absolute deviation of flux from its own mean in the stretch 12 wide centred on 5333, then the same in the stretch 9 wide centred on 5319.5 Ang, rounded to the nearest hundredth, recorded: 0.46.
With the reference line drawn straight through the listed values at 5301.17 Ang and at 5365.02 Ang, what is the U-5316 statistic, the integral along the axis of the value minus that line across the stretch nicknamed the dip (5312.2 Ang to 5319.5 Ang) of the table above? 15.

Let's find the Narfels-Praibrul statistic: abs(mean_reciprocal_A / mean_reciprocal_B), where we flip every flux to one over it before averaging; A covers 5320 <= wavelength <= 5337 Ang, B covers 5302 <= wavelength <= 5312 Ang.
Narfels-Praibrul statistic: 1.04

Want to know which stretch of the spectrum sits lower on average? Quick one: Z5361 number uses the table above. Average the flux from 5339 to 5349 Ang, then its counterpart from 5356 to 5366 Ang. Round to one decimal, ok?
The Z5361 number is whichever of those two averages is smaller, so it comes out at 13.0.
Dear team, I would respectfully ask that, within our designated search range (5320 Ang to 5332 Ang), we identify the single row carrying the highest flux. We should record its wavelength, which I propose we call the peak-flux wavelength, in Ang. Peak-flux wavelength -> 5320.74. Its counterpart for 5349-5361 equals 5357.62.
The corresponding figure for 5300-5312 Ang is 5310.94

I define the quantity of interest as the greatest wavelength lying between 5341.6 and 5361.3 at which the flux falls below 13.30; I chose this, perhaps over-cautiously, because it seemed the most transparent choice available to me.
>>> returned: 5345.29 Ang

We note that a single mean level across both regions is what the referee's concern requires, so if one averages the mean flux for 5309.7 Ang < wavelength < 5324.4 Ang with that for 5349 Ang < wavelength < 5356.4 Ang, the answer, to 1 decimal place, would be 14.1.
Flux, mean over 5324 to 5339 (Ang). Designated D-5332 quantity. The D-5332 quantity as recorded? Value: 13.2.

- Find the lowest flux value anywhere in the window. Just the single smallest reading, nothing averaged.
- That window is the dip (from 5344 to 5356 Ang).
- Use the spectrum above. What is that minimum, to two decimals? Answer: 13.29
